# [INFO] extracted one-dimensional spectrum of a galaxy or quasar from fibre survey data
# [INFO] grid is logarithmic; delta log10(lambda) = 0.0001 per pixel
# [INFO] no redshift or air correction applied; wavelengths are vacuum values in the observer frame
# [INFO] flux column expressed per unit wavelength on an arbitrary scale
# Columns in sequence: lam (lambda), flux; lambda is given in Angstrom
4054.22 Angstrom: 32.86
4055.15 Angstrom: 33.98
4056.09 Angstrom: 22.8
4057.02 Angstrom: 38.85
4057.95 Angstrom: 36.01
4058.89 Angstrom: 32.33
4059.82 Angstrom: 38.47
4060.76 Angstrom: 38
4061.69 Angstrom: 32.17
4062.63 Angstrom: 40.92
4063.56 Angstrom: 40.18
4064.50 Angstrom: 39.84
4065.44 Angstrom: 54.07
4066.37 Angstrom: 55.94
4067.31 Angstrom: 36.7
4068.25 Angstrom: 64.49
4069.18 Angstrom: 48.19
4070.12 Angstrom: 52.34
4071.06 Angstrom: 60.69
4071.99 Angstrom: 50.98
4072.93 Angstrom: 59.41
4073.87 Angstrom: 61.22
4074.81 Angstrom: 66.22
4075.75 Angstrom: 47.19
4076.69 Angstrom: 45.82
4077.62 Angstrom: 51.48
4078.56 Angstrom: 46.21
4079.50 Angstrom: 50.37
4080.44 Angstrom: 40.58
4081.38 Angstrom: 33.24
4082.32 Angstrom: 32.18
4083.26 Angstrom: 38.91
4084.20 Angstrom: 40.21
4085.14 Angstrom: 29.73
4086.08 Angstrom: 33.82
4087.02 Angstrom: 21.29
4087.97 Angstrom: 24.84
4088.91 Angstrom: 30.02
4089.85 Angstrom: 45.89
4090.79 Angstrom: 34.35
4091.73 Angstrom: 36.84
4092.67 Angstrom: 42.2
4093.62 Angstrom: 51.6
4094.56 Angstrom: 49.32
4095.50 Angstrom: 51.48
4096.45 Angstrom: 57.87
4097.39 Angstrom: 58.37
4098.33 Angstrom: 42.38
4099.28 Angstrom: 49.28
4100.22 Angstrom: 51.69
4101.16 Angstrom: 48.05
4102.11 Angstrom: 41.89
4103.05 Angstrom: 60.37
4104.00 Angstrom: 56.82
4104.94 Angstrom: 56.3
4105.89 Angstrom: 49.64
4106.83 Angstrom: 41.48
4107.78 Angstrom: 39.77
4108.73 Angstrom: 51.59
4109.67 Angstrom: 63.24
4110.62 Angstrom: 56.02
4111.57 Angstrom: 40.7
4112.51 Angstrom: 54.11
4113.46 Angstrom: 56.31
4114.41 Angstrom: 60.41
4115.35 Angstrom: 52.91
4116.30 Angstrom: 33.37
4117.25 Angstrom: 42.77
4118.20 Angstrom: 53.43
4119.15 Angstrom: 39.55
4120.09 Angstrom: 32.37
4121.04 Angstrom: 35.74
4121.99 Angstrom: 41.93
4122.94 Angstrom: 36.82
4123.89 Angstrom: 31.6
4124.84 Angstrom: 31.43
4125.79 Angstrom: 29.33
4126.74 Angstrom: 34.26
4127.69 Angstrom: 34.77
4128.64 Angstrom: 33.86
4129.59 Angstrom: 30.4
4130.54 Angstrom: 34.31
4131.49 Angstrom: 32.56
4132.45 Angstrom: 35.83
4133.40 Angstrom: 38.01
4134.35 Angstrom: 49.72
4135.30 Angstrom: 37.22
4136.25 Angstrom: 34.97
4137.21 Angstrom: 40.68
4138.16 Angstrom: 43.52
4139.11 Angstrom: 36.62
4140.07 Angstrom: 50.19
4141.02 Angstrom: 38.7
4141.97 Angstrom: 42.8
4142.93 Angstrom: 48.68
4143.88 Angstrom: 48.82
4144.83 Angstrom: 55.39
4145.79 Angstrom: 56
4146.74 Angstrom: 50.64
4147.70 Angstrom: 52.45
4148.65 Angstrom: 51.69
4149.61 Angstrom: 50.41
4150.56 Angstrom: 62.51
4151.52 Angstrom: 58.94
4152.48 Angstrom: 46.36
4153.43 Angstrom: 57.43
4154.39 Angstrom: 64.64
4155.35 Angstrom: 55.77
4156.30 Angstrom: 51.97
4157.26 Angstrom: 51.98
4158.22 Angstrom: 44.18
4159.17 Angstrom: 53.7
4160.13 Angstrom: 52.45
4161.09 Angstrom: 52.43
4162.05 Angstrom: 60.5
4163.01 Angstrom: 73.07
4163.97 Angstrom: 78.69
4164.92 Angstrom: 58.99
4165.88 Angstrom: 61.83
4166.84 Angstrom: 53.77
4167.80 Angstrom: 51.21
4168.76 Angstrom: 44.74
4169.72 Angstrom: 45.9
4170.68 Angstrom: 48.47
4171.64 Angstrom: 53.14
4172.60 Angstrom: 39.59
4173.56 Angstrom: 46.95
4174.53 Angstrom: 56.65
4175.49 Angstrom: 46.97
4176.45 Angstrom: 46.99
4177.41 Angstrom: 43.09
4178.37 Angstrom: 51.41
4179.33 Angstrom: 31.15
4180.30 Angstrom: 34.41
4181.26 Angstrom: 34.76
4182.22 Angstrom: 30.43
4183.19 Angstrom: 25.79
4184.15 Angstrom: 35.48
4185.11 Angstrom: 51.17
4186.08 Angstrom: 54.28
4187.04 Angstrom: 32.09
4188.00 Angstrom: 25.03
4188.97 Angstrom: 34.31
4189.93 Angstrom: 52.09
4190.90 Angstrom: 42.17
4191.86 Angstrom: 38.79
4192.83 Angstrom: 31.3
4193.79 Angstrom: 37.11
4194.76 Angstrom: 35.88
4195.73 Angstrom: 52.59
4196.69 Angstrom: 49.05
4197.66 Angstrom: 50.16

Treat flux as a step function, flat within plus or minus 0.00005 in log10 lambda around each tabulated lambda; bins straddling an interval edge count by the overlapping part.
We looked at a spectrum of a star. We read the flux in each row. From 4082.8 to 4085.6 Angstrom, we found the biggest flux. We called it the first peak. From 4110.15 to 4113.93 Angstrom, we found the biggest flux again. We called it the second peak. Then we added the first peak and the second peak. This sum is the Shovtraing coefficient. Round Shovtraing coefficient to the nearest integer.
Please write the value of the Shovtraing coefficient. 97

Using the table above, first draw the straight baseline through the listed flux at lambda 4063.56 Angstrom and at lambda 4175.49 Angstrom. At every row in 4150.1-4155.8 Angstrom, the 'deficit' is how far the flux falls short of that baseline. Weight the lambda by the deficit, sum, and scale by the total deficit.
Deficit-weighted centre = 4152.9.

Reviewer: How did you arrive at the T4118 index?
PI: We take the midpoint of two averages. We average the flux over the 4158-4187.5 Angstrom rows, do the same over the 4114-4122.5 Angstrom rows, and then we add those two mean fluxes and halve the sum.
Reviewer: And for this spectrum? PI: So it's 45.9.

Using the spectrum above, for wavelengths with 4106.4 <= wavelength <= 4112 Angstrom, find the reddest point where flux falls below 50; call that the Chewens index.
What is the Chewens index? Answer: 4111.57 Angstrom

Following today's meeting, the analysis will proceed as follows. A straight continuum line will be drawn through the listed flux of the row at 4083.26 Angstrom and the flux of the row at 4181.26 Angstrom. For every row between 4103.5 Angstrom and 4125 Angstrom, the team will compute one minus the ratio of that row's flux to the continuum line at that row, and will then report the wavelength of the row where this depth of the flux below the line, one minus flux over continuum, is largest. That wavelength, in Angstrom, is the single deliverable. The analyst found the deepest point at 4124.84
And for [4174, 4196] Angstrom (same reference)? 4188.00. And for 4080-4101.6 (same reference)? 4087.02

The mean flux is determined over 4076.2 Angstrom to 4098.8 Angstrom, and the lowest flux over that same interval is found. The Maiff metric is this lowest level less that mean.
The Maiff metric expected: -20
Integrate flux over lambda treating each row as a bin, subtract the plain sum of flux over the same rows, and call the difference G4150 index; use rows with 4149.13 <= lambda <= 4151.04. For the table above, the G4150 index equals -5.0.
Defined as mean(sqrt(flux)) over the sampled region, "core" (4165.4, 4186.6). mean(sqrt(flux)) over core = 6.66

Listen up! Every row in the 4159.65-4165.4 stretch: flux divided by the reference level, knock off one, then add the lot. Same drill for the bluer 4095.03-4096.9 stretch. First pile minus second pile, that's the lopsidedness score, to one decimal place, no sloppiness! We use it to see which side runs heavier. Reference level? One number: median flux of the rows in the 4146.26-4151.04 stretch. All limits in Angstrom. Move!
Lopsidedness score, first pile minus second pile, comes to 1.2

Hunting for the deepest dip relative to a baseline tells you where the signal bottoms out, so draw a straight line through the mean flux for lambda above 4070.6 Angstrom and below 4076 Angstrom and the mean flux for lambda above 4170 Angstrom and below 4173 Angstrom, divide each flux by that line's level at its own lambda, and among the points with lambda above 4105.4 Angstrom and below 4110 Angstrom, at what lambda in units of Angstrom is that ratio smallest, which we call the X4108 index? 4107.78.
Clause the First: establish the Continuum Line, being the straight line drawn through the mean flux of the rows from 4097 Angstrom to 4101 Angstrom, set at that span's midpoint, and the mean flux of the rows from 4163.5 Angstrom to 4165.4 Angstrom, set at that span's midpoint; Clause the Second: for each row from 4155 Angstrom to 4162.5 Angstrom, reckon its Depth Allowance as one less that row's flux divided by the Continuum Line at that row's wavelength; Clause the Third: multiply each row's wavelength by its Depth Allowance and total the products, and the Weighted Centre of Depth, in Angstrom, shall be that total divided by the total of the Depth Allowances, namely 4158.6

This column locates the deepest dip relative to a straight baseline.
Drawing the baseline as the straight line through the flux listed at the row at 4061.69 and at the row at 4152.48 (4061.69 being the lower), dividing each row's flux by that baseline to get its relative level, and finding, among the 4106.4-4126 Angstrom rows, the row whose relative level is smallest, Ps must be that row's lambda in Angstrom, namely 4125.79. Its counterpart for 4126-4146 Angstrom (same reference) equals 4129.59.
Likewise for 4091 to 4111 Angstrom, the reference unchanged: 4091.73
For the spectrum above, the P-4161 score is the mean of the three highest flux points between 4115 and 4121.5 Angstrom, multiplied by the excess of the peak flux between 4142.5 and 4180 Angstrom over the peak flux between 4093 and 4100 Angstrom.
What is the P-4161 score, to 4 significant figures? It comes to 1010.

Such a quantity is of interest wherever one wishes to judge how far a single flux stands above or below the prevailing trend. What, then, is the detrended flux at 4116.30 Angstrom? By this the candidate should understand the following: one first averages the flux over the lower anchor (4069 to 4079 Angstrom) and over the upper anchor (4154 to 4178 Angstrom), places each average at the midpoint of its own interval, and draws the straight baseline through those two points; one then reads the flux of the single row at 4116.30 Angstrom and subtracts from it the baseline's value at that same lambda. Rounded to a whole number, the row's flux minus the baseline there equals -20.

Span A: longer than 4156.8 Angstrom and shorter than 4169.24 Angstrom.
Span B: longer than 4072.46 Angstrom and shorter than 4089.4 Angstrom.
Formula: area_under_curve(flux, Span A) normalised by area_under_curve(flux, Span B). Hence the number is 1.0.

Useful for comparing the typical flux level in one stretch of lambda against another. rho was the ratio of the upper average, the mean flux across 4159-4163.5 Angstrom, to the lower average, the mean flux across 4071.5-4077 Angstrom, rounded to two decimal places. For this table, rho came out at 1.06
